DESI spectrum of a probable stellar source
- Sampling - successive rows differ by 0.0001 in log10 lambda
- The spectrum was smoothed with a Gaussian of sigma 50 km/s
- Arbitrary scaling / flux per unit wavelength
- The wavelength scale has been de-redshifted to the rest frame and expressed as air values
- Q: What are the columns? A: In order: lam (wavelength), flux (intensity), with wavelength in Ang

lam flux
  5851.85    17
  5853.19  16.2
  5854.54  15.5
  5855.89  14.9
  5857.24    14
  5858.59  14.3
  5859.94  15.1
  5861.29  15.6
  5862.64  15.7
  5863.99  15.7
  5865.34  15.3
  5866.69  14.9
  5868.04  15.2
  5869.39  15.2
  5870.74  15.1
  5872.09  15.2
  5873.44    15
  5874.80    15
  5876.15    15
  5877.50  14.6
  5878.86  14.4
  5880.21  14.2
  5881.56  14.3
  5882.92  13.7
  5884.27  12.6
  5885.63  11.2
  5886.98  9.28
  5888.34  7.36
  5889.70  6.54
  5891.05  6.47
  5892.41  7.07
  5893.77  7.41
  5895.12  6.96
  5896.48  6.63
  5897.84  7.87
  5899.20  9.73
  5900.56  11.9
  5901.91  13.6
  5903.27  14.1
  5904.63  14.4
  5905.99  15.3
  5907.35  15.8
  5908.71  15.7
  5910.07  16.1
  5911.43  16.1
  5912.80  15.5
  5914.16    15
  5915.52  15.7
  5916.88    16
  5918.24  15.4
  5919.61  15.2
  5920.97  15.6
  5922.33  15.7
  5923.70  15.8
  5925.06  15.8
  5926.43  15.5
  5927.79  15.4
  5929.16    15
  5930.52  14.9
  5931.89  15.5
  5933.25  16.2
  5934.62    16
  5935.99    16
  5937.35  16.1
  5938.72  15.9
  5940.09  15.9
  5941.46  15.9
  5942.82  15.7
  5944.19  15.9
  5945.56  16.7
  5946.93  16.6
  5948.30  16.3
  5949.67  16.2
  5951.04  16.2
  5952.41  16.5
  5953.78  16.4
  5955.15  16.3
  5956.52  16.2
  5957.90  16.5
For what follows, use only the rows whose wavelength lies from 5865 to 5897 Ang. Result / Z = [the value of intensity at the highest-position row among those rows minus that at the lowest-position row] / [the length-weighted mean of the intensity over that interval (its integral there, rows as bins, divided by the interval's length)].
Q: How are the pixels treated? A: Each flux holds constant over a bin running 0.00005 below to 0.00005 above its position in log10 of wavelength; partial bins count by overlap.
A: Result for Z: -0.7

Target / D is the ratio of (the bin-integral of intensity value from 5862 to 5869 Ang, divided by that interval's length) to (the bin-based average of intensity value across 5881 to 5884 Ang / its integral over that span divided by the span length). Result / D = 1.11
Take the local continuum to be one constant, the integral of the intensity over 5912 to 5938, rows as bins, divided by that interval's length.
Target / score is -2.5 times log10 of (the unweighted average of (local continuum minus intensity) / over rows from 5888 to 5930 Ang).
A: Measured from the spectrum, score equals -1.1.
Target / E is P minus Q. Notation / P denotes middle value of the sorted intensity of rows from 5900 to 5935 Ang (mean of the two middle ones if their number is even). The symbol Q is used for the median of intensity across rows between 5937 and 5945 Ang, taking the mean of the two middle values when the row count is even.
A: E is -0.4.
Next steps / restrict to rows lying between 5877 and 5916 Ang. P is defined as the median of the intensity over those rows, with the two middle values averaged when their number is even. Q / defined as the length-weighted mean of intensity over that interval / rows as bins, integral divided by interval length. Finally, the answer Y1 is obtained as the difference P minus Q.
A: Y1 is 1.68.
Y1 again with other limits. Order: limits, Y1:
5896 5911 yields 1.13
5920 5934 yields 0.01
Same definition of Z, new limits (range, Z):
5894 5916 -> 0.7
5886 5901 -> 0.3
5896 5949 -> 0.6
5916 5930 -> -0.1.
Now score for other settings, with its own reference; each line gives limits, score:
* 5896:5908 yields -1.3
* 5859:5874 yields 1.2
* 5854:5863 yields 0.6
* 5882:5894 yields -2.0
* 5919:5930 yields 2.5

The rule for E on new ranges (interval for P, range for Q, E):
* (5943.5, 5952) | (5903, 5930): 0.7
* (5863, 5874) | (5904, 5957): -0.7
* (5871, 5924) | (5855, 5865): -0.7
